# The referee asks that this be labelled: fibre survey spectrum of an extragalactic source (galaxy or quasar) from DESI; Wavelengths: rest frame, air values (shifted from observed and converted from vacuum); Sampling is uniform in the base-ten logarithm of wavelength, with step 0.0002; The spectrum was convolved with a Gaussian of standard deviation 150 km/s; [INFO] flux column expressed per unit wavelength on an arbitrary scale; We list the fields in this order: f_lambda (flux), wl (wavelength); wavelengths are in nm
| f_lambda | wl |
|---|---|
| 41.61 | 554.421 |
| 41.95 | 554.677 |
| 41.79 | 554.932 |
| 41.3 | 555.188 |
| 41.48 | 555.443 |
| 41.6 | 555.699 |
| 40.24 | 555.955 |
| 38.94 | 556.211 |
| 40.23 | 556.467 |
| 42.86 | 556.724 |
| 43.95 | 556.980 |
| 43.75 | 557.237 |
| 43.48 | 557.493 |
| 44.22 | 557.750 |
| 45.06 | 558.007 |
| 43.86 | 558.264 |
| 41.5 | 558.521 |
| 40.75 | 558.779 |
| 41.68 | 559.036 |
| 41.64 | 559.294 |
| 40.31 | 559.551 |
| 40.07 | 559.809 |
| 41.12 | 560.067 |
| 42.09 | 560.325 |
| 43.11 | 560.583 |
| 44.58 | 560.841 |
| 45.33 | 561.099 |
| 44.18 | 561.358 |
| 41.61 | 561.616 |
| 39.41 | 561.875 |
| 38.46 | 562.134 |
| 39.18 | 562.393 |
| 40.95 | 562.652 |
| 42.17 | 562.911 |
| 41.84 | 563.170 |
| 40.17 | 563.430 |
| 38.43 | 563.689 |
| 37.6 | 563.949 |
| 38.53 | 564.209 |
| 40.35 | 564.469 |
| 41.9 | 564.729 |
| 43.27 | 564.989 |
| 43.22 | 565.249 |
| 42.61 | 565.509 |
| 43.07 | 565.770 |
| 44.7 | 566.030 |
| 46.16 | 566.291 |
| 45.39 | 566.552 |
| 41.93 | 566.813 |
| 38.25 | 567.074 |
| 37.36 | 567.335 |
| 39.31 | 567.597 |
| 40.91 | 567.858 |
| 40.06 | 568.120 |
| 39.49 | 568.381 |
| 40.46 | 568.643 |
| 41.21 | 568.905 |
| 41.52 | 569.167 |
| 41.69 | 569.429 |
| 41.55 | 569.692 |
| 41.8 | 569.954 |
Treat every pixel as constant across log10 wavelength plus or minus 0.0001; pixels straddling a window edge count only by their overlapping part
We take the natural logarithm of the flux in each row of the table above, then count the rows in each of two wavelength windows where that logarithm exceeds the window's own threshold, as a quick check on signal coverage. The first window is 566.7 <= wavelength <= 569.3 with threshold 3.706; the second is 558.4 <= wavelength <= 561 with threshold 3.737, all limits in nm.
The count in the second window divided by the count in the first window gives 0.75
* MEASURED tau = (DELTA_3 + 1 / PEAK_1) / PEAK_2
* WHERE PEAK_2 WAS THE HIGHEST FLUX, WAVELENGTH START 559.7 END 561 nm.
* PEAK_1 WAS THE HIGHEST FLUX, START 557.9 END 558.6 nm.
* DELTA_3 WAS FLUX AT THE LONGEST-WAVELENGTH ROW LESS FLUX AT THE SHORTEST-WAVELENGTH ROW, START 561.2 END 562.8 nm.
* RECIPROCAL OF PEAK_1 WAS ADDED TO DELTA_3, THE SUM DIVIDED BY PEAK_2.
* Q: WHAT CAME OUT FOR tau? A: -0.072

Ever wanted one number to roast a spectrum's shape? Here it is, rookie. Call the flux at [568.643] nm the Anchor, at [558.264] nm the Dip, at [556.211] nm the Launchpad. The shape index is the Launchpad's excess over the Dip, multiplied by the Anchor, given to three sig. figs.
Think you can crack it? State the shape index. -199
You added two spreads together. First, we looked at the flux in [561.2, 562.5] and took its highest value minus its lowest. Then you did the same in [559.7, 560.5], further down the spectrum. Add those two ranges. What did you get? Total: 7.7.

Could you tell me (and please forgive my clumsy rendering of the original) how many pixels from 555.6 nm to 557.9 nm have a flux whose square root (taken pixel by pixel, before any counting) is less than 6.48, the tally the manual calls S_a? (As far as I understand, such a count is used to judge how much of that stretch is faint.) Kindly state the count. 4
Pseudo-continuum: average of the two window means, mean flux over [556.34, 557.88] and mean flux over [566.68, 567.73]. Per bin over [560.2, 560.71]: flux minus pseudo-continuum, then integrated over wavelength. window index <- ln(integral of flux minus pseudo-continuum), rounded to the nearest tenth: -0.3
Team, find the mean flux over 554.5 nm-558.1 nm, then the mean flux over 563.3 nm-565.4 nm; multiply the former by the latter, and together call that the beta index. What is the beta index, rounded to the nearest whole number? 1706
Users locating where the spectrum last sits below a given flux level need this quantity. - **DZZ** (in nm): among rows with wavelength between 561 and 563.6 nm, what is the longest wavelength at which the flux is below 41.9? 563.430 nm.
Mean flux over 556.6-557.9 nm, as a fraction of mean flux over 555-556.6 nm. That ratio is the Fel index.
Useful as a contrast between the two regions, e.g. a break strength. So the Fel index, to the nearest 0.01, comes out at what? 1.07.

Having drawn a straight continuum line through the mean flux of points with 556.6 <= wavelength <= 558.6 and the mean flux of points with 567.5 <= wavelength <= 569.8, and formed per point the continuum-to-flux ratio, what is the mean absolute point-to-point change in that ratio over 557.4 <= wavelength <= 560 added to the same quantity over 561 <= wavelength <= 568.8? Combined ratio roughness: 0.056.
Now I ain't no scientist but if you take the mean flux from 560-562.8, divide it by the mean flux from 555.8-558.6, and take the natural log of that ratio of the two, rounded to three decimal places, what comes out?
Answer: -0.017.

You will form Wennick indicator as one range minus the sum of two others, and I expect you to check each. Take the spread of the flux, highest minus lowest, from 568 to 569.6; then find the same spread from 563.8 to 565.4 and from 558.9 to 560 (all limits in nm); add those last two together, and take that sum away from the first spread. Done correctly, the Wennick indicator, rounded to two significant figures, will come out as -5.1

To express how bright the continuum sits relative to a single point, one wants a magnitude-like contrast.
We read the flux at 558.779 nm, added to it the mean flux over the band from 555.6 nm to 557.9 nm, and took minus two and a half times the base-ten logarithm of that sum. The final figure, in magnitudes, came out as -4.80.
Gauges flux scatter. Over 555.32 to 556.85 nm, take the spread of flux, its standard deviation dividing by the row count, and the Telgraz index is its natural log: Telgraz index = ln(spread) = 0.2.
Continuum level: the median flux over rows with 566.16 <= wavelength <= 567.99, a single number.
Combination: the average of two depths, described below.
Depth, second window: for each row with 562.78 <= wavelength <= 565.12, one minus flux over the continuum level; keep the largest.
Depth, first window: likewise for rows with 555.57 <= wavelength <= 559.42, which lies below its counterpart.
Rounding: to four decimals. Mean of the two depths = 0.0645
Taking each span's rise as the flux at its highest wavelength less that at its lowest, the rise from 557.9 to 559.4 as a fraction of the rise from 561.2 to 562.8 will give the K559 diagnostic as 1.1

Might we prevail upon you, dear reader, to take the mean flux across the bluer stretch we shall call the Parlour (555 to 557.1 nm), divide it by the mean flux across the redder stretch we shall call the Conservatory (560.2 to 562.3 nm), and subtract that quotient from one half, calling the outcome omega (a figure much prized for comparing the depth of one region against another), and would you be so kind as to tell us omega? -0.48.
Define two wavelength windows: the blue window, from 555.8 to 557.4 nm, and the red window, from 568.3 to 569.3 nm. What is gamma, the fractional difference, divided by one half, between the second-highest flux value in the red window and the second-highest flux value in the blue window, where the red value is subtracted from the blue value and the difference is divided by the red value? 0.12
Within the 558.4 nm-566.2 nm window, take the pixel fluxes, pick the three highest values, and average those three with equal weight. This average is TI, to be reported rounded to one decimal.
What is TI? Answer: 44.9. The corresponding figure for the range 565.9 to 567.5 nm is 45.4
